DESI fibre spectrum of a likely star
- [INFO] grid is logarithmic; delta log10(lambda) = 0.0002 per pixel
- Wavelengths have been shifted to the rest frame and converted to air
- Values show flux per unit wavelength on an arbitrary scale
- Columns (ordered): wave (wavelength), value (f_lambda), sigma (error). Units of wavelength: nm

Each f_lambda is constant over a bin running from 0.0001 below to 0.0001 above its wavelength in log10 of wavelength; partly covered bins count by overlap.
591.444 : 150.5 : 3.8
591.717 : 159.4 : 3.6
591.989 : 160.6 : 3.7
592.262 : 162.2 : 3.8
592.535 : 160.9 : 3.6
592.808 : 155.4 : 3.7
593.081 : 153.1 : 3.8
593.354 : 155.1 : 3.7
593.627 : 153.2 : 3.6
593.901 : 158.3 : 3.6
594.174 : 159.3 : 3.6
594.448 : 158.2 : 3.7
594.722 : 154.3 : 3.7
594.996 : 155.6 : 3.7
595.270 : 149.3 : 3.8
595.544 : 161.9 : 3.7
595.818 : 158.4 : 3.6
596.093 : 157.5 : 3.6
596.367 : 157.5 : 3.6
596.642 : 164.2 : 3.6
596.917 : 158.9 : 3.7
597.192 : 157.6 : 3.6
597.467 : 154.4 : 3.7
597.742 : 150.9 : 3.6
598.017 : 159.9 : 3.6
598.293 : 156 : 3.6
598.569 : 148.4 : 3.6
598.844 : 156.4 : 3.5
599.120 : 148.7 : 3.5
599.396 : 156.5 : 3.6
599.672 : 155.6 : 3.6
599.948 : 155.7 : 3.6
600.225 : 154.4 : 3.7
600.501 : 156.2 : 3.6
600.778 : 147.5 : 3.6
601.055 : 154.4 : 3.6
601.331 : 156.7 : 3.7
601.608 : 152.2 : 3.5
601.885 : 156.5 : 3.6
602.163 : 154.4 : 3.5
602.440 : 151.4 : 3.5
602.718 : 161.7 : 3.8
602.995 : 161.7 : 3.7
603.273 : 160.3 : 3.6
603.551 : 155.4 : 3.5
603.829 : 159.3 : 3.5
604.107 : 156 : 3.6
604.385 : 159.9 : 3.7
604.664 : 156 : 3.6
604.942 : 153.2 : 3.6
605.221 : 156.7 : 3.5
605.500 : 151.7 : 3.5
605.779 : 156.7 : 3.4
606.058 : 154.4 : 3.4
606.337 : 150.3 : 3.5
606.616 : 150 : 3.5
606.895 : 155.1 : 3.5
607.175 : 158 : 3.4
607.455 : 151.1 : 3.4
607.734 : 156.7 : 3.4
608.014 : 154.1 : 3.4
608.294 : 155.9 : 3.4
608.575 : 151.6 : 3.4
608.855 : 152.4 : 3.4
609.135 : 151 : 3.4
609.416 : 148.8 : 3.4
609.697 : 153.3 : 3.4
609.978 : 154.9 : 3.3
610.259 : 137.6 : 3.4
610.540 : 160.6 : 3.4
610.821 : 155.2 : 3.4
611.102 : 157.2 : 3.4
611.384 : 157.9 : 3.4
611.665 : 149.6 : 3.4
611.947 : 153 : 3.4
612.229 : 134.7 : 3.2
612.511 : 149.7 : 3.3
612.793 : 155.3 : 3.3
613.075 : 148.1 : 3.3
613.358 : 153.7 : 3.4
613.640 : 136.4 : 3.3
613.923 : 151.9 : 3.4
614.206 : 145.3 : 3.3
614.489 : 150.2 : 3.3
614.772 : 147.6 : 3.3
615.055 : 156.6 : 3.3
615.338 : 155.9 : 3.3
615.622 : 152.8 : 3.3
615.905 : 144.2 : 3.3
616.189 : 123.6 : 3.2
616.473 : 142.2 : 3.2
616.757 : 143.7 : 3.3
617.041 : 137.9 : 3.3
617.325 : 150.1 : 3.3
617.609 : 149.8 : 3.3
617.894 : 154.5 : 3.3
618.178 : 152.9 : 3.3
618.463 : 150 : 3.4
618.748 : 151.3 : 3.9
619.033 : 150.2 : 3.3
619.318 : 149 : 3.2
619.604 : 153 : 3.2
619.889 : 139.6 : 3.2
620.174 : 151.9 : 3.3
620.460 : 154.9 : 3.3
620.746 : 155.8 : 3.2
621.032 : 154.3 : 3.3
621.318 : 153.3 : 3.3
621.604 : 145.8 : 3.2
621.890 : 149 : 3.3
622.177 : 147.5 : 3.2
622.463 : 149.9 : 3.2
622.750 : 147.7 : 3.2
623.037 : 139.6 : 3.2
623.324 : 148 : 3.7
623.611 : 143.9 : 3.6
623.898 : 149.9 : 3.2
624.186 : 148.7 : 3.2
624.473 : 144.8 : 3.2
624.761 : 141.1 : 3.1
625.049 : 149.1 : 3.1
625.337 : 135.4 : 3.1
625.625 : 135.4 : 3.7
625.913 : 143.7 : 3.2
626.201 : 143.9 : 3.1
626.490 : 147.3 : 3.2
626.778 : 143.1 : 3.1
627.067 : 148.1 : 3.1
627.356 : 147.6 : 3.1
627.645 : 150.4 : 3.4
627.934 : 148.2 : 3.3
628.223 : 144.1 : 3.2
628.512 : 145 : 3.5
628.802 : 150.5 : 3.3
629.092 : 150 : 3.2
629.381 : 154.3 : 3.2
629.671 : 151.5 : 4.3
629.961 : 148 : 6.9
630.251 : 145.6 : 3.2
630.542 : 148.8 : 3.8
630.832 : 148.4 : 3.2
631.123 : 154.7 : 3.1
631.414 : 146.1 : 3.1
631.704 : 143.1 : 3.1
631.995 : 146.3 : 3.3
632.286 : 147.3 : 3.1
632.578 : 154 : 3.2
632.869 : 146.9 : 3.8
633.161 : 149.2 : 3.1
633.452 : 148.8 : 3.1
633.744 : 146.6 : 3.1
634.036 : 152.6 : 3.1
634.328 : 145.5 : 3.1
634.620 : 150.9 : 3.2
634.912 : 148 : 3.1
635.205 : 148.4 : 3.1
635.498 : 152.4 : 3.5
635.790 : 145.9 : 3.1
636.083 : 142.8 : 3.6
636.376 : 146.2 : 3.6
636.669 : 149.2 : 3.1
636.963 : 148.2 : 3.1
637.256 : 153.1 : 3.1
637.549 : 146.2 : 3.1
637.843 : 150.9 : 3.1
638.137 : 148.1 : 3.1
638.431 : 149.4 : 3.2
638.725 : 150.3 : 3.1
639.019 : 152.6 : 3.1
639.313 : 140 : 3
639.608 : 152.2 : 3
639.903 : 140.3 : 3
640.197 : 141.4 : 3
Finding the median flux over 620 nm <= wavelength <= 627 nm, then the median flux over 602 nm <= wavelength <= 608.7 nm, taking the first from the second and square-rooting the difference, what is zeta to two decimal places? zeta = 2.84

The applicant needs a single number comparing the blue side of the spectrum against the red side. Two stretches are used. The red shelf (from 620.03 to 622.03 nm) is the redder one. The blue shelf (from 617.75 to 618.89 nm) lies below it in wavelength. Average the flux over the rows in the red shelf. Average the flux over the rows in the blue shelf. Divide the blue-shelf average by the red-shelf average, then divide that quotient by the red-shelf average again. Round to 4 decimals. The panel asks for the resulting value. 0.0066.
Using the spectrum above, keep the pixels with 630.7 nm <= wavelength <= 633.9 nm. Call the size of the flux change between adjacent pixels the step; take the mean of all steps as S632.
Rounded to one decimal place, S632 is 4.1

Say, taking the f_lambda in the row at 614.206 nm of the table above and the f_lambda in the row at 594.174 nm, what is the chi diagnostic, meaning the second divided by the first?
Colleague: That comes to 1.10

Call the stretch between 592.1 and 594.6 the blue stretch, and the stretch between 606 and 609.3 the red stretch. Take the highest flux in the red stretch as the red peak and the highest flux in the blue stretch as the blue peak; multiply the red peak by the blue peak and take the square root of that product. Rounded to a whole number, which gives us 160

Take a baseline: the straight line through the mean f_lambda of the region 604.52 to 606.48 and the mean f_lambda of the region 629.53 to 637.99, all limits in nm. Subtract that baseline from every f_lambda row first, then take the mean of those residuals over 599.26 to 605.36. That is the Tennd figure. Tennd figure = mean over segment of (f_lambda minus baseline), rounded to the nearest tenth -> 1.2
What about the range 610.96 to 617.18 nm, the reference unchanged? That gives -4.8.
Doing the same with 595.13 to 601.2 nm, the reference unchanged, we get -0.1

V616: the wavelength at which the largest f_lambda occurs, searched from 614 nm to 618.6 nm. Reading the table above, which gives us 615.055 nm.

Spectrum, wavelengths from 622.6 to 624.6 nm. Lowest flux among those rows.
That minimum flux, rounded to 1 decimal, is 139.6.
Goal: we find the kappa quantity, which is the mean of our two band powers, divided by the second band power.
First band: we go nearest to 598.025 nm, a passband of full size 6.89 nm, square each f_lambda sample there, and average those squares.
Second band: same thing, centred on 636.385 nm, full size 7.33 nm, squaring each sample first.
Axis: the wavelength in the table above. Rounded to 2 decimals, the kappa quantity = 1.05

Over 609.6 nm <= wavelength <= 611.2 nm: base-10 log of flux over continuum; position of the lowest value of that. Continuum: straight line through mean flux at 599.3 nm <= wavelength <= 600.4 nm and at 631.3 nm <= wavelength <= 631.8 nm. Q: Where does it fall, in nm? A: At 610.259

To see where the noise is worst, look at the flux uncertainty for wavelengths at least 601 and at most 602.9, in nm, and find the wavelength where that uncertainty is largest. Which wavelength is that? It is 602.718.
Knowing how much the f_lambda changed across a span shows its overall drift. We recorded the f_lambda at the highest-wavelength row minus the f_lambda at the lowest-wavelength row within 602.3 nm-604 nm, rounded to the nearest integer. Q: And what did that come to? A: 8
